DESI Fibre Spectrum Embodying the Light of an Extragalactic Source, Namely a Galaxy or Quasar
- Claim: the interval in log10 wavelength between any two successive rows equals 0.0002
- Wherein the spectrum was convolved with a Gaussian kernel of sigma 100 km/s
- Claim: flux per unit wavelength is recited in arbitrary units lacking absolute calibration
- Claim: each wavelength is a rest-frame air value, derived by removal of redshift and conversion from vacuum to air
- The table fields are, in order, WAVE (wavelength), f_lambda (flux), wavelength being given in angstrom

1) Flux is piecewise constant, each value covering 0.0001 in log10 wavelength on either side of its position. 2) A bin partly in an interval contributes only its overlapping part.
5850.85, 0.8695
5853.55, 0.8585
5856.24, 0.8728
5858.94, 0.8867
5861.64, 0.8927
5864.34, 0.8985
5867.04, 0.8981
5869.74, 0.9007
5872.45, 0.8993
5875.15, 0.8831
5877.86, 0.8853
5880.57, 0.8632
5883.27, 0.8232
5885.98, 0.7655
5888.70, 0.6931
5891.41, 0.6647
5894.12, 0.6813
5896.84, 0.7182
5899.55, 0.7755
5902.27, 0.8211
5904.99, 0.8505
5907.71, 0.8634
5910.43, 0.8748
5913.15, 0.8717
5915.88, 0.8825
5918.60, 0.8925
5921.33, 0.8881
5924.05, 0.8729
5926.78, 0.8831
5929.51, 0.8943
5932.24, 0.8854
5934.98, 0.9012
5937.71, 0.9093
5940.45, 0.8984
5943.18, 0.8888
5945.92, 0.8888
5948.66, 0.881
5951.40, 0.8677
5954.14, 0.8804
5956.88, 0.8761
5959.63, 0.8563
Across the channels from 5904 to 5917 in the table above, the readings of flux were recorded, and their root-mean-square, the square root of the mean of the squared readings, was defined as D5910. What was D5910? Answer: 0.869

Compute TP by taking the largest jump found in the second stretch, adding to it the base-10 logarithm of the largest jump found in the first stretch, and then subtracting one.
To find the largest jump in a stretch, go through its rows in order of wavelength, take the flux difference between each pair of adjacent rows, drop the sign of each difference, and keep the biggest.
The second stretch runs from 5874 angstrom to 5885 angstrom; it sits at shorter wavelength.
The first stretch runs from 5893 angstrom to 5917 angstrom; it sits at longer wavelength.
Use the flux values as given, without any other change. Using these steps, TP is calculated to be -2.2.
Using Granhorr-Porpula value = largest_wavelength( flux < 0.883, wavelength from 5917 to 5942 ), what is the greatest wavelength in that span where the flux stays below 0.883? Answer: 5924.05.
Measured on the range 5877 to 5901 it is 5899.55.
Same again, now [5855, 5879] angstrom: 5856.24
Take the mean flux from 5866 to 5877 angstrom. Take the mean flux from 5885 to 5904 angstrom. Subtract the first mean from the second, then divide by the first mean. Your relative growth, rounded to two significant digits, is -0.18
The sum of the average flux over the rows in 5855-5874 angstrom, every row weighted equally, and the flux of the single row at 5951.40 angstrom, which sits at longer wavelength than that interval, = 1.76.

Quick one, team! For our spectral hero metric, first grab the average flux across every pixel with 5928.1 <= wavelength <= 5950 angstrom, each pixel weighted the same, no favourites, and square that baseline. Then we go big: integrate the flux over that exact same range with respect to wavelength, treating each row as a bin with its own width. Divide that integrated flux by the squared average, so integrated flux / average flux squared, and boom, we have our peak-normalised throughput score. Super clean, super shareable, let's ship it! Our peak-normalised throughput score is 24.5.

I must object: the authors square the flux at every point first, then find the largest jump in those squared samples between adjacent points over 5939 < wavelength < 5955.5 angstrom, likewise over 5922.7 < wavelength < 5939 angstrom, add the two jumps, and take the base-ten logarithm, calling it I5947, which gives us -1.3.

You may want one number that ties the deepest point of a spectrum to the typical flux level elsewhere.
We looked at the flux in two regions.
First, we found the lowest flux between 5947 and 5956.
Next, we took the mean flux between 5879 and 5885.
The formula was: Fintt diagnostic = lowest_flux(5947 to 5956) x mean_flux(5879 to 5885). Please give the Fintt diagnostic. 0.73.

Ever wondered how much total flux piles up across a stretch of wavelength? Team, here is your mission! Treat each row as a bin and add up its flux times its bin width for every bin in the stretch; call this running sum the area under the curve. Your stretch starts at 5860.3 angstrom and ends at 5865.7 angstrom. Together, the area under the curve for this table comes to 4.84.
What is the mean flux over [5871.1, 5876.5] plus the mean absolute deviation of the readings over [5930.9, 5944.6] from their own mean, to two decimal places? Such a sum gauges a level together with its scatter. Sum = 0.90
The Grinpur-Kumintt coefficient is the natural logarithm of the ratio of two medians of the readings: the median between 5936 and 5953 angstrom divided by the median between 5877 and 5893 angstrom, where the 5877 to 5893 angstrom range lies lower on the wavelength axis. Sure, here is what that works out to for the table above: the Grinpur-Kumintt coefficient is 0.112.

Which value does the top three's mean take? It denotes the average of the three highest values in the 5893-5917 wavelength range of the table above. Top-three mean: 0.876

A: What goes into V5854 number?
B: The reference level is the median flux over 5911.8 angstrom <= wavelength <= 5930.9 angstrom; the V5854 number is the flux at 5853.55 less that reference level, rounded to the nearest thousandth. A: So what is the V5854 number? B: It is -0.025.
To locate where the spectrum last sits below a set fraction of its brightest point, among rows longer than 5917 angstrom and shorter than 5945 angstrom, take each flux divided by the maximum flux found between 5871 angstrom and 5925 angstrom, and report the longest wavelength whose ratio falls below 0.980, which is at 5924.05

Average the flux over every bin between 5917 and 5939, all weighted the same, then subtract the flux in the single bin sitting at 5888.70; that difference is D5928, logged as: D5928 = 0.20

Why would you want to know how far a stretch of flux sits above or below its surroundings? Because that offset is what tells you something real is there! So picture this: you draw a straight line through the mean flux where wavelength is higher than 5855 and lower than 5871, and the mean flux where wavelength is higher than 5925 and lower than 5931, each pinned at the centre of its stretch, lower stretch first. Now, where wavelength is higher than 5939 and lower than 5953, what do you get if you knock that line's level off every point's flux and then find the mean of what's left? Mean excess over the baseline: 0.00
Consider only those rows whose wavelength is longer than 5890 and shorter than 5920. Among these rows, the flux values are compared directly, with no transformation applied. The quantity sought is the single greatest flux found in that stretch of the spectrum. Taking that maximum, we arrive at 0.8925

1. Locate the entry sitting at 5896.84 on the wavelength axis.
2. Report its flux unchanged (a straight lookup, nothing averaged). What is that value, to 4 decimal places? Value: 0.7182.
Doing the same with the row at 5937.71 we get 0.9093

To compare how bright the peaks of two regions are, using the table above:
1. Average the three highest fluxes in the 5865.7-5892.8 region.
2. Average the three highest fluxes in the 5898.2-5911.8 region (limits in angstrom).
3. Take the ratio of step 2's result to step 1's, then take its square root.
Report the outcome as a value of 0.98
